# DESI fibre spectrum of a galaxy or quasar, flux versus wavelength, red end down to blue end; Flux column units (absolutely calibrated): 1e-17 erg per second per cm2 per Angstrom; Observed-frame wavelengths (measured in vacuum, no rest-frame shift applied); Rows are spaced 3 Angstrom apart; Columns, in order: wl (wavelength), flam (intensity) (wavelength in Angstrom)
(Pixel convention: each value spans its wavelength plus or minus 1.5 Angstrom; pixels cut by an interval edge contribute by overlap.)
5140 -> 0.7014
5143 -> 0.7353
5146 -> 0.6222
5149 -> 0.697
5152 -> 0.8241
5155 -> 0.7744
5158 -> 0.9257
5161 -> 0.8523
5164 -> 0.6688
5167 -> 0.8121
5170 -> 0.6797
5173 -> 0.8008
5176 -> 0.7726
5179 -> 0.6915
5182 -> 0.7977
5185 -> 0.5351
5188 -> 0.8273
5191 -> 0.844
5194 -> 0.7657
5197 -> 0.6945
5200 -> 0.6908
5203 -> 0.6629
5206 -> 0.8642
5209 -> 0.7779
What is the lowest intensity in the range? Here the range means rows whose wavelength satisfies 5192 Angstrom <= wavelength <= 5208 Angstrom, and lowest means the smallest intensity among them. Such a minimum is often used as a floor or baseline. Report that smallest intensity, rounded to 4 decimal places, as 0.6629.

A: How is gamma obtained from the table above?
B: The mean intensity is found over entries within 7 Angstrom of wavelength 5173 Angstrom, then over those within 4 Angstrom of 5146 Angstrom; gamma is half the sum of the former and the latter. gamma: 0.72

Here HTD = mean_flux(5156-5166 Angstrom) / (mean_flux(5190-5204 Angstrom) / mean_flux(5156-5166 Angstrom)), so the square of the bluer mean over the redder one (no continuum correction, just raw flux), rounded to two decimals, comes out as 0.91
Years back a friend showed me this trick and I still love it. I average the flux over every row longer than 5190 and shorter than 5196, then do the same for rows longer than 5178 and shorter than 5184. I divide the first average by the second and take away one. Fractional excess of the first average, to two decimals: 0.08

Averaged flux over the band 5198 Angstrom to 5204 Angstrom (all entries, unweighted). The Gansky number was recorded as 0.68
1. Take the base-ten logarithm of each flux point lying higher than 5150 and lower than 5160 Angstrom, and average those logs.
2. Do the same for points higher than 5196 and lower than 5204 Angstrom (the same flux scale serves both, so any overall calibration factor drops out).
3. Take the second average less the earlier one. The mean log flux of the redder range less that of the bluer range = -0.09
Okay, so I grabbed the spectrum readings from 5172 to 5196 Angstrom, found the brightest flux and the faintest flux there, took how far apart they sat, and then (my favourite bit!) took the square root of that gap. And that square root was 0.556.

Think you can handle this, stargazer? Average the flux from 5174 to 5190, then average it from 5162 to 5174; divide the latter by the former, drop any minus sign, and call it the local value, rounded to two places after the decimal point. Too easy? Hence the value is 1.02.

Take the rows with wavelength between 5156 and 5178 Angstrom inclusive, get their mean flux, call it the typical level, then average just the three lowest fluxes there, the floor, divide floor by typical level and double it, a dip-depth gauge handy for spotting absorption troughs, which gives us 1.80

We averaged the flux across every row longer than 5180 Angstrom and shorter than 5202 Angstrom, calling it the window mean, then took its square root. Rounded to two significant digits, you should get 0.86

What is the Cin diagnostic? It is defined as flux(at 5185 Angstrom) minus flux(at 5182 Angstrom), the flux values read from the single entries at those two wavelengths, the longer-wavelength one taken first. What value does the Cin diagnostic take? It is -0.26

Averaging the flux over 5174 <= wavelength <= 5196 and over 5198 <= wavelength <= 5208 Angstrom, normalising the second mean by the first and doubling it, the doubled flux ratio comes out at 1.98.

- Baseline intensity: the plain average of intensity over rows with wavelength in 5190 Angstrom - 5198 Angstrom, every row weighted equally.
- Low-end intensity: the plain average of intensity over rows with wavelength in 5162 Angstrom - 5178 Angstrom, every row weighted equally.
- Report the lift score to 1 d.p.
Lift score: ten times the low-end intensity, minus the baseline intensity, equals 6.7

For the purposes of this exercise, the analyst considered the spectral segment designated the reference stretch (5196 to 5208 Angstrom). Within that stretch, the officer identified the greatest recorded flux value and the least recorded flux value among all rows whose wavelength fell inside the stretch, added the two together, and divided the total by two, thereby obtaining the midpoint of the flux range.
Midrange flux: 0.764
